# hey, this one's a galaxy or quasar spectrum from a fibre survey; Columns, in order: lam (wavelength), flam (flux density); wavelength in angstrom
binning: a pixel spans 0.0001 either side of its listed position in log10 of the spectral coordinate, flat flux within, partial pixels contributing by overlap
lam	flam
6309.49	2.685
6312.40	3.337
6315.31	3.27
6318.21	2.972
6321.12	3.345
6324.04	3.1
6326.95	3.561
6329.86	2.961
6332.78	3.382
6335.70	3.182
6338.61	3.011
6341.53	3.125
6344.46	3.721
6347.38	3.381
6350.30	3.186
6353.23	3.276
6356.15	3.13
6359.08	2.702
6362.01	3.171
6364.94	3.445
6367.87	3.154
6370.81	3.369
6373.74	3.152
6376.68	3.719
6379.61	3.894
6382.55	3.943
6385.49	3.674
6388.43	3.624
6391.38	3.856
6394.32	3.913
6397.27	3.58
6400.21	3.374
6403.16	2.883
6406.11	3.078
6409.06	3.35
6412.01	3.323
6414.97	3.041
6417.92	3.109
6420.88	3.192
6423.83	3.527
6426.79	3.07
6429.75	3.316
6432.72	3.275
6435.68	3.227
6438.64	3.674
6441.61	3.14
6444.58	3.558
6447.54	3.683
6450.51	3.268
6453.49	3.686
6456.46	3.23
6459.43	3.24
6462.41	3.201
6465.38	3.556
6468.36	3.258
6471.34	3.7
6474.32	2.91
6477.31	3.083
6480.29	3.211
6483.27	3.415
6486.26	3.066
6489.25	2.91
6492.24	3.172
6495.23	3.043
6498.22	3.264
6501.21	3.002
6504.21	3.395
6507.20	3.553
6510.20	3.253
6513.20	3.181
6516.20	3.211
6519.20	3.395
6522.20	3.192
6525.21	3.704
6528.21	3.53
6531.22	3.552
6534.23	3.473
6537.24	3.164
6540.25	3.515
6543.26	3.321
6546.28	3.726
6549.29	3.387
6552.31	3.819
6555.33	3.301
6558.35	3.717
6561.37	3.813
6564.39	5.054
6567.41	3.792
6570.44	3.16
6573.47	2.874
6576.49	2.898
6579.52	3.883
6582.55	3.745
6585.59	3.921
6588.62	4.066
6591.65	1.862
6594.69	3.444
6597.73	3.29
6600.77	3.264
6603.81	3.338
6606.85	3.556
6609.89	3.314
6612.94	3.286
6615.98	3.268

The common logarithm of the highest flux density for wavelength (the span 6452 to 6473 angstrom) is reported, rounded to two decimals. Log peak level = 0.57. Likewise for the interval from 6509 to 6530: 0.57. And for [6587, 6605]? 0.61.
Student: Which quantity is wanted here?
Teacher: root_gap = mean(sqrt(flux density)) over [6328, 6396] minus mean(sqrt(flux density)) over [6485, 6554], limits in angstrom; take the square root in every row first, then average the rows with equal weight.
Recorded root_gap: 0.01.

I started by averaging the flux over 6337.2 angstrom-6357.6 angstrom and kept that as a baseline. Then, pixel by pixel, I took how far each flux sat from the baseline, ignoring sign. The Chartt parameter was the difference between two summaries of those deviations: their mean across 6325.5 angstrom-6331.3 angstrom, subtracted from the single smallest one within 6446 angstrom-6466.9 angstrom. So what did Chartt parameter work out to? -0.29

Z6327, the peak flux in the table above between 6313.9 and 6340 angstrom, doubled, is 7.1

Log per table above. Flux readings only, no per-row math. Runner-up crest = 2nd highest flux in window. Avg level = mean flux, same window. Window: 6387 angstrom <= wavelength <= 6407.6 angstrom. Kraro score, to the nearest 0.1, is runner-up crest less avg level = 0.4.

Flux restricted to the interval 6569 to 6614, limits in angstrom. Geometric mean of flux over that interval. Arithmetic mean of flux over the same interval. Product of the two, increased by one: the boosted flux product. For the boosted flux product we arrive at 11.9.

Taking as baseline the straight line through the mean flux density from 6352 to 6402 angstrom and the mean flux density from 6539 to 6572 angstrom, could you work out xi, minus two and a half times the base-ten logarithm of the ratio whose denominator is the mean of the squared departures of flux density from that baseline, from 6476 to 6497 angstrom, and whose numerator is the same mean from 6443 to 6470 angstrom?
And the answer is 1.5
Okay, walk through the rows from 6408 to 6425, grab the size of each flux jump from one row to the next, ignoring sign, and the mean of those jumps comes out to 0.16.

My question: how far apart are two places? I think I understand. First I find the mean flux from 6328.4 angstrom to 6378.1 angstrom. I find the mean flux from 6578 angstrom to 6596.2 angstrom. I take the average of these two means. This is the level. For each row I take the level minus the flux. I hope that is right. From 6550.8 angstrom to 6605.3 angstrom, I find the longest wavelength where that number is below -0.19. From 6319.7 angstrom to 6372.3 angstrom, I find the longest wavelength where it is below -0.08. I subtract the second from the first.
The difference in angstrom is 223.7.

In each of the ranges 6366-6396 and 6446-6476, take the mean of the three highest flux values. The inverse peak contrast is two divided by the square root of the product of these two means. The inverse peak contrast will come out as 0.526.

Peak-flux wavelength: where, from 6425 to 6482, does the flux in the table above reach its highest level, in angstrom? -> 6471.34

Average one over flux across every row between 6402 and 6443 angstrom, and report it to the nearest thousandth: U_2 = 0.311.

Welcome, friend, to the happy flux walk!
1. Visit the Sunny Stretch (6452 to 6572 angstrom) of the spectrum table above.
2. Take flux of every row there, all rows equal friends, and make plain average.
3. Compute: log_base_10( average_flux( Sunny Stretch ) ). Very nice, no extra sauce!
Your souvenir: 0.532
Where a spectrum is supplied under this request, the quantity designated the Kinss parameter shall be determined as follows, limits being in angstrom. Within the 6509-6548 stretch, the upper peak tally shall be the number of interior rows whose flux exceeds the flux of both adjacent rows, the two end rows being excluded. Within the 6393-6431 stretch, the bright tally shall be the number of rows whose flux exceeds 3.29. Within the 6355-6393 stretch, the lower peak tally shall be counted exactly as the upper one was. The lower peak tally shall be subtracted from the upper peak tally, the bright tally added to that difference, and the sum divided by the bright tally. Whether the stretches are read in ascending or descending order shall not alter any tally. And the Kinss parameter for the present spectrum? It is 1.14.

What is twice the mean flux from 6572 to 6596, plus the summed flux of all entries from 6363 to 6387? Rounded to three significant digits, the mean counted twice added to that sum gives 35.0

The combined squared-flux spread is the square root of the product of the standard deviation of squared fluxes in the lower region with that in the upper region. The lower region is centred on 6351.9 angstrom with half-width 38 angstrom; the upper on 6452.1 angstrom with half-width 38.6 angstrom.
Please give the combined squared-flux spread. 1.8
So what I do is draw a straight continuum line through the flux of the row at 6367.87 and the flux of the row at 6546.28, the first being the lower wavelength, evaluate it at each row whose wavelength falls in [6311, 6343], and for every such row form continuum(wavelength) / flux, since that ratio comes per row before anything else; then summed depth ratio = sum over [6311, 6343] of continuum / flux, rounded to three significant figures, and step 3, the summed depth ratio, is 10.4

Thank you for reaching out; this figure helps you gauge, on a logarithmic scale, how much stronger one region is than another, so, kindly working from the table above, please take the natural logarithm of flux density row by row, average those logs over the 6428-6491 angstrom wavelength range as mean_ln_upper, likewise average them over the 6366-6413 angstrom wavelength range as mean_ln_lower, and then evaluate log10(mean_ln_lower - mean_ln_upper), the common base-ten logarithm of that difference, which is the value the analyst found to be -1.29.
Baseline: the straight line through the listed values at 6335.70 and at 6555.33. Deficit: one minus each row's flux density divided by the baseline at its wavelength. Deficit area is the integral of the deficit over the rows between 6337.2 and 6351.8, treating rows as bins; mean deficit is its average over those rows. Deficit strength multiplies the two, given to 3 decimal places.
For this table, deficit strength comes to 0.014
